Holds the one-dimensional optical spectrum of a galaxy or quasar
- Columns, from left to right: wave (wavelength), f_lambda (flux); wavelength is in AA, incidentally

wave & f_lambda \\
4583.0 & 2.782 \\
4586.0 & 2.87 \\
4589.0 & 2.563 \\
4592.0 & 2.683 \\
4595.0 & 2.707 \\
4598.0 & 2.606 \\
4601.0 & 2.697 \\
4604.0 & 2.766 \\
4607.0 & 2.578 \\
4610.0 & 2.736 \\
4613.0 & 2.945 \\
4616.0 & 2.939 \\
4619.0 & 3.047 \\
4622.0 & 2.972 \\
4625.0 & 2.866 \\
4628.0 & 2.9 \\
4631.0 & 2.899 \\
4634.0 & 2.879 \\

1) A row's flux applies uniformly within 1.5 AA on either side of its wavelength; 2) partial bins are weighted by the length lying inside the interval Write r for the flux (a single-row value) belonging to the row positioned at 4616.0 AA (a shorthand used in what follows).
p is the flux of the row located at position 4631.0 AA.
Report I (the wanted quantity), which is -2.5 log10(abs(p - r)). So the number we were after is 3.5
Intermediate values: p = 2.899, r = 2.939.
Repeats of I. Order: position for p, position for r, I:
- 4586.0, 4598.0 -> 1.4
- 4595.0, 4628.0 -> 1.8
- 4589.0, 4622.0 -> 1.0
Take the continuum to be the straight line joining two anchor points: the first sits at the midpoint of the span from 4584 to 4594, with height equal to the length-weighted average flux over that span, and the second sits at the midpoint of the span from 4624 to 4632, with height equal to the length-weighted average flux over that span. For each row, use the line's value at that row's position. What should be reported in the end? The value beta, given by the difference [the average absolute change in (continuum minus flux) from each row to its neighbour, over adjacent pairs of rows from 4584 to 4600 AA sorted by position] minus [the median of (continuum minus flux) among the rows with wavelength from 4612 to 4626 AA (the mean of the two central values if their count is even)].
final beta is 0.25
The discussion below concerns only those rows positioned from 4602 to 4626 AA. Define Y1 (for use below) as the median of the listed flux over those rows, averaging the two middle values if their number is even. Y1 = 2.90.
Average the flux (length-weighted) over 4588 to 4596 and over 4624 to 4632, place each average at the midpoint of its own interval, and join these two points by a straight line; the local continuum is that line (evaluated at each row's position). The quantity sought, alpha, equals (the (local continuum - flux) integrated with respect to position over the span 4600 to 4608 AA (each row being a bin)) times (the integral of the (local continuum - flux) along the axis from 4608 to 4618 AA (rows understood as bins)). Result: -0.3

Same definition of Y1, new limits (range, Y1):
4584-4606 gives 2.70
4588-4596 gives 2.68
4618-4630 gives 2.94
